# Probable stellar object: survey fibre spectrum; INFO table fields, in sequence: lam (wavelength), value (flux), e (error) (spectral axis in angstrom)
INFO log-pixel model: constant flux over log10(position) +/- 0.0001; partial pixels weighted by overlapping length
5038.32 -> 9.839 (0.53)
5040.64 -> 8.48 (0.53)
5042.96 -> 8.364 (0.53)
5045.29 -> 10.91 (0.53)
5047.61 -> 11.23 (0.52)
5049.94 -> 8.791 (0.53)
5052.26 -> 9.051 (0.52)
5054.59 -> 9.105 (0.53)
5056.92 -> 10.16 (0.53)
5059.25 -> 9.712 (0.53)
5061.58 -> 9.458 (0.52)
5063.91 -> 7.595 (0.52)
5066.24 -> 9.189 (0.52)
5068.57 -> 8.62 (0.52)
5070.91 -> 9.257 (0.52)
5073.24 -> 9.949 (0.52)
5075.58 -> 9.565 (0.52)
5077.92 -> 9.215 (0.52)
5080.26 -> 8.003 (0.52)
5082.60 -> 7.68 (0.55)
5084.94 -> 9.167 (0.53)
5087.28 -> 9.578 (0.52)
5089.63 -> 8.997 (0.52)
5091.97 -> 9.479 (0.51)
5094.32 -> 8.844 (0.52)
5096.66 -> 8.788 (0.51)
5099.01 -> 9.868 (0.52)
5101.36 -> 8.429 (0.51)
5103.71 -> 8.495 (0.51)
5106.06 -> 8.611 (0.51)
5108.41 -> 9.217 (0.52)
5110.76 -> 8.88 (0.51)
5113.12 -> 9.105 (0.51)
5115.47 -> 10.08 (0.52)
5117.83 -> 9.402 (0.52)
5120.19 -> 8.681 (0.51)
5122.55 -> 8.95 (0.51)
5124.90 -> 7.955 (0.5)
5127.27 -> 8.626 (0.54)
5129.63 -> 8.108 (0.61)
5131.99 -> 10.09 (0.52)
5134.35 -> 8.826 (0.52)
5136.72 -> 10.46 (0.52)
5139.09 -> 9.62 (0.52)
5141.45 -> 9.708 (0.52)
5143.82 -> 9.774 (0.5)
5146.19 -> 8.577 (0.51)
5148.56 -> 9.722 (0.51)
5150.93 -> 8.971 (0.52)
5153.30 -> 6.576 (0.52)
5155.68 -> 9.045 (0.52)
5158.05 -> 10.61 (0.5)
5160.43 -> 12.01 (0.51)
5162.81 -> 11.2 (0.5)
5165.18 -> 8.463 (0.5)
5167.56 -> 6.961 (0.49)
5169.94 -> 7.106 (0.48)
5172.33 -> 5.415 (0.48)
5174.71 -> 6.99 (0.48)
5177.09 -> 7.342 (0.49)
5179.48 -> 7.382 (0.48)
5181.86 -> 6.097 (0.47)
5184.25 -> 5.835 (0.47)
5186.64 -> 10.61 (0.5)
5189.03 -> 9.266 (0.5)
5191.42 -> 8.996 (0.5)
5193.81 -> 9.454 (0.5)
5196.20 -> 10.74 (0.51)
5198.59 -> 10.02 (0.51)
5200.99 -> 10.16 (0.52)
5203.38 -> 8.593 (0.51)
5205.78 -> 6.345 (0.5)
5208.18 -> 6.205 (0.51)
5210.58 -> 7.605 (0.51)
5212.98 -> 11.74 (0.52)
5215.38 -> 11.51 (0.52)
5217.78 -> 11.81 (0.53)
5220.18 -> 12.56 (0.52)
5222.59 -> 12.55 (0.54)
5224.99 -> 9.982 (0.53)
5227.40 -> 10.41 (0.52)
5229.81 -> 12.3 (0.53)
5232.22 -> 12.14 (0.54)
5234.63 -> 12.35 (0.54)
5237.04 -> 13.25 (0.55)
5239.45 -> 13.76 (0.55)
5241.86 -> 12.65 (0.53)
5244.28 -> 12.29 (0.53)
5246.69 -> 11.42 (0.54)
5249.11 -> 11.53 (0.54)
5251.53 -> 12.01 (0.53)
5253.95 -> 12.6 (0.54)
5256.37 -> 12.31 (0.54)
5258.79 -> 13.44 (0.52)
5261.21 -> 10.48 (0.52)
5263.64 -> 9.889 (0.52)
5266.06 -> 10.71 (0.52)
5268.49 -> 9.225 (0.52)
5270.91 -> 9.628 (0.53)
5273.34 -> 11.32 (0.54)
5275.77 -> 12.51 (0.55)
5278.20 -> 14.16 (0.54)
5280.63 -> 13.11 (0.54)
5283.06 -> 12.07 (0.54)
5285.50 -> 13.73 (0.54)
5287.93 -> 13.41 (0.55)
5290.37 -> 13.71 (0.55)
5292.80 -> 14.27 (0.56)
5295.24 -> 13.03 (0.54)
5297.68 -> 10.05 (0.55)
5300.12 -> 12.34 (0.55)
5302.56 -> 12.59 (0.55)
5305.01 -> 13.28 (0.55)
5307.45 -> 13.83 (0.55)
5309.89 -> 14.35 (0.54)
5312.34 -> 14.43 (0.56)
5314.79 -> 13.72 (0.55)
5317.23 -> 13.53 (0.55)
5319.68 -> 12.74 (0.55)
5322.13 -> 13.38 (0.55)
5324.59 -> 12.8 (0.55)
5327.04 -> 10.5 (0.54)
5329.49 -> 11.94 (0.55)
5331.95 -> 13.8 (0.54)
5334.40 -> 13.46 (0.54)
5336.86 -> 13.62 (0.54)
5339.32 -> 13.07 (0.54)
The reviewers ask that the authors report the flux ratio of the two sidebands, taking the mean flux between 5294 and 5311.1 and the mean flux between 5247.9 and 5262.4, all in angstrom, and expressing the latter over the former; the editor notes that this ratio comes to 0.944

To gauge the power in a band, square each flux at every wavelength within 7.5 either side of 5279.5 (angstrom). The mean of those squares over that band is 165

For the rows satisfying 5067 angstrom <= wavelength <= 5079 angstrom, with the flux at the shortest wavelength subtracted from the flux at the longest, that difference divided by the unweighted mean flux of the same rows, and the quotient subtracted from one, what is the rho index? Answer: 0.94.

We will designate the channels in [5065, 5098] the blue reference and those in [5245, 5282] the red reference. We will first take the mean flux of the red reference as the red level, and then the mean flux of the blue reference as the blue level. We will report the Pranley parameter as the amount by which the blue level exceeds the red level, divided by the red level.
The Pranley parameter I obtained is -0.22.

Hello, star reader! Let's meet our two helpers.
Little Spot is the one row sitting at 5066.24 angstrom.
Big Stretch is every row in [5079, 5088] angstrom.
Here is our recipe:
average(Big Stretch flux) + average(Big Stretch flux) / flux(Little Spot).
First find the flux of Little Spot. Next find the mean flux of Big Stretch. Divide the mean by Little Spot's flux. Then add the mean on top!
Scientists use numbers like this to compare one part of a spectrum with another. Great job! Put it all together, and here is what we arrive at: 9.5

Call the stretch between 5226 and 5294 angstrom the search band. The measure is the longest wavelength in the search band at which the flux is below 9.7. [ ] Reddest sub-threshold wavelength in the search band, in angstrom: 5270.91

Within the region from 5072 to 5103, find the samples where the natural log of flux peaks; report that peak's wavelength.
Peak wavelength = 5073.24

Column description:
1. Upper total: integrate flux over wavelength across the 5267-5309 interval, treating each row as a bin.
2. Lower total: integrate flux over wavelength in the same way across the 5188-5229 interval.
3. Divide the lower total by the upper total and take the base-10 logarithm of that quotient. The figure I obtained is -0.11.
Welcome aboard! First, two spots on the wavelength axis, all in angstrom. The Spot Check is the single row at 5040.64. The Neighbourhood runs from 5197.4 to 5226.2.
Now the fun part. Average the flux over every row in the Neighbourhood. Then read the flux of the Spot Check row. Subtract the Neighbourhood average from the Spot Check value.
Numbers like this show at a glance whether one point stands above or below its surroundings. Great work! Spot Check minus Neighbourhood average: -1.4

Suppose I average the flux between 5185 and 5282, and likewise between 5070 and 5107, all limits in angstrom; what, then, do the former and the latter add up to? 20.0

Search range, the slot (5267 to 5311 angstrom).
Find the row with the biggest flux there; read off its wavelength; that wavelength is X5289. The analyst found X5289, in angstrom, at 5309.89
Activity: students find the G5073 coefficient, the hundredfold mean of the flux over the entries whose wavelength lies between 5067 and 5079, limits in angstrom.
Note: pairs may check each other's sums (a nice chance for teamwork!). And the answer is 932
